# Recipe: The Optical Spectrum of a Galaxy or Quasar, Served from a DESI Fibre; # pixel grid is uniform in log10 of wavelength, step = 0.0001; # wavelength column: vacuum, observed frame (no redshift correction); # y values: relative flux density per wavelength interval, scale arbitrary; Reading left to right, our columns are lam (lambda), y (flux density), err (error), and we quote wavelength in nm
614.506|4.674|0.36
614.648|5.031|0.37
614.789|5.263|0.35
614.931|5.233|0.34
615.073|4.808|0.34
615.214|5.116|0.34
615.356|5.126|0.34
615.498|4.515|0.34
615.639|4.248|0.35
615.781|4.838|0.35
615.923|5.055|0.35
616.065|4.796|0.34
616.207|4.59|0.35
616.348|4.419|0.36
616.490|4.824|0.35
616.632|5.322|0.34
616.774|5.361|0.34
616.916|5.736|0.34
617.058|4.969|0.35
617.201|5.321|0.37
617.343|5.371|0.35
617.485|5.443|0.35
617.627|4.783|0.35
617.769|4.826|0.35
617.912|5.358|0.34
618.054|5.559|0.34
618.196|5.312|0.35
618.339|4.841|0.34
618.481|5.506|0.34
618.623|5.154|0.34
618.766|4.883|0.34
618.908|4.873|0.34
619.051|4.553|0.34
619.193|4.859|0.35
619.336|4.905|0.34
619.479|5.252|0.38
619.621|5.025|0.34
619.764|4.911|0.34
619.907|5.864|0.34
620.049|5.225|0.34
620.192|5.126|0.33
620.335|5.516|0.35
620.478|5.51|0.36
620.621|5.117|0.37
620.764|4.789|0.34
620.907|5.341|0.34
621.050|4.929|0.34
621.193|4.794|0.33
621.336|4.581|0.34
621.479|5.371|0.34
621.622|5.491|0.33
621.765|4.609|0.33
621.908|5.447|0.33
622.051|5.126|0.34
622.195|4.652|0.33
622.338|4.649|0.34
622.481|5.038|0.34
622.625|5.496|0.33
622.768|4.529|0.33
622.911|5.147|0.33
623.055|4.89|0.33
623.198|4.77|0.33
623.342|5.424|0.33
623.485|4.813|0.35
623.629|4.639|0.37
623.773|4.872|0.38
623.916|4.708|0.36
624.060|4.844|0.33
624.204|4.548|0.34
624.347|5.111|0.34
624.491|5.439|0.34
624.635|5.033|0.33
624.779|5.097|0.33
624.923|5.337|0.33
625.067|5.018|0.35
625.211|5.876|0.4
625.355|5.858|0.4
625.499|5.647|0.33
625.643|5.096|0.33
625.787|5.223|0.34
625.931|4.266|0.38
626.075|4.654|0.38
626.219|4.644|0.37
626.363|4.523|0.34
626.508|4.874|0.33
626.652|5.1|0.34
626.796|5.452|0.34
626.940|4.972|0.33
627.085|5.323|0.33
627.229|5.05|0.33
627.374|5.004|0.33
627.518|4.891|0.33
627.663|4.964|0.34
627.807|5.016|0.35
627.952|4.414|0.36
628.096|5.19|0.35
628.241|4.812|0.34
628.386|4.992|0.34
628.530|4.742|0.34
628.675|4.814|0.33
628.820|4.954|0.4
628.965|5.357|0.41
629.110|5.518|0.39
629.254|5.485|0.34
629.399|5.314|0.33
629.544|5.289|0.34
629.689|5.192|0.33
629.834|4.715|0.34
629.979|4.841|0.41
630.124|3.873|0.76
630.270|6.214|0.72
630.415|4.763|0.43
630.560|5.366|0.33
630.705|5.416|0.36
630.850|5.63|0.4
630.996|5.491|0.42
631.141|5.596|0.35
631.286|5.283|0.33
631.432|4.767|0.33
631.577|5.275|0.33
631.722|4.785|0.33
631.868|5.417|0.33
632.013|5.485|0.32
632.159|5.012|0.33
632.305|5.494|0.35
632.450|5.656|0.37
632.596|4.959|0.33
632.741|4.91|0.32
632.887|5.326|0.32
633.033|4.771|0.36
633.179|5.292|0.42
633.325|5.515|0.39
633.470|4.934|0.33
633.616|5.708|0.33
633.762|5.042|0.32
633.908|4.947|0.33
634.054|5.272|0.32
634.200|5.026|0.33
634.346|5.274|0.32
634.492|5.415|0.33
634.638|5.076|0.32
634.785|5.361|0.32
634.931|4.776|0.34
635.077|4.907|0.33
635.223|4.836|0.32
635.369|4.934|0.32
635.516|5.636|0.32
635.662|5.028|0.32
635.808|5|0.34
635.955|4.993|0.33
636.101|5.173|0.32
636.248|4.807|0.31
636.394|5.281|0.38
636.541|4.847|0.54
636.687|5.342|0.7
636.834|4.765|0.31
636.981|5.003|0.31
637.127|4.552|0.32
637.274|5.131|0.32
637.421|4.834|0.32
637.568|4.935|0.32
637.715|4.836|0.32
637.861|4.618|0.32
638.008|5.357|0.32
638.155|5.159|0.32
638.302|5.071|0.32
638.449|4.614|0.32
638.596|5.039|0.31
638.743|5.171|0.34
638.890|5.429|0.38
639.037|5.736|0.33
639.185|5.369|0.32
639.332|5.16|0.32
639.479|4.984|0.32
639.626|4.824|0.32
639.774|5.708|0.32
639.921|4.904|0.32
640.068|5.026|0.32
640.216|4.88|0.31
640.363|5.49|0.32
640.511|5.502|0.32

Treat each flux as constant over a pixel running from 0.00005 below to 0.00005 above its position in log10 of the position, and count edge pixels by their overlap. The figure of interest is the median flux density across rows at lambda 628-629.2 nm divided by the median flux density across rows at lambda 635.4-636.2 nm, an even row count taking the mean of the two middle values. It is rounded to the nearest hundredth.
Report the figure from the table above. 0.99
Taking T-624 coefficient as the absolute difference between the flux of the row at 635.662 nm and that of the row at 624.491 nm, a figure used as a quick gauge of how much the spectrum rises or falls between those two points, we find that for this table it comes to 0.4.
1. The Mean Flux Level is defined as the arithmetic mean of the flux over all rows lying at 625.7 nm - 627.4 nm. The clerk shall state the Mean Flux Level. 4.92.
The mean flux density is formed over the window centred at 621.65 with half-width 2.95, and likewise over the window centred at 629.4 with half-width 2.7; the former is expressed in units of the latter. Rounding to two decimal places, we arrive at 0.98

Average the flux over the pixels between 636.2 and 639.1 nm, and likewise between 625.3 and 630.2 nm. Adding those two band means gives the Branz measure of 10.03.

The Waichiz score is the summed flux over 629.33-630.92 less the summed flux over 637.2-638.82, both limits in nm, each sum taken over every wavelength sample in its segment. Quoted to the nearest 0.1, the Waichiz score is 1.8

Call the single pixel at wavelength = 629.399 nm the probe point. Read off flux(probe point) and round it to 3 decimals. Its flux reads 5.314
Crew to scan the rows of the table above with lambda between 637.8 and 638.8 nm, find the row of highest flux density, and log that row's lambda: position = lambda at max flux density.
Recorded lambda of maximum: 638.008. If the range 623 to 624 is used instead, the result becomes 623.342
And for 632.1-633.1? 632.450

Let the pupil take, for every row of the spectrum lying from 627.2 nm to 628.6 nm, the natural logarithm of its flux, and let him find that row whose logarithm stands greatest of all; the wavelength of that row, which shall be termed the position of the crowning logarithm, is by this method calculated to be 628.096 nm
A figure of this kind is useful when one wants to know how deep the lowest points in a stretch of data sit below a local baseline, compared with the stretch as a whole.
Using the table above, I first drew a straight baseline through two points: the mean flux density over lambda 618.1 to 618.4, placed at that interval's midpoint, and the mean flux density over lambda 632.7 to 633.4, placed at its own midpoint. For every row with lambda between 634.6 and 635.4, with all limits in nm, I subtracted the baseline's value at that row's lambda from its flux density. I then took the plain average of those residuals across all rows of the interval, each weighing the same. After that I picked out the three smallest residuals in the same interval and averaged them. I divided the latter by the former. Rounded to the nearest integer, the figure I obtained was 2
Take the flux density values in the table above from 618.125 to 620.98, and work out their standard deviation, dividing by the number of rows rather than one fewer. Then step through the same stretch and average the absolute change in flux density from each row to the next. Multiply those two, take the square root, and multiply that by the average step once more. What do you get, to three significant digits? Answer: 0.111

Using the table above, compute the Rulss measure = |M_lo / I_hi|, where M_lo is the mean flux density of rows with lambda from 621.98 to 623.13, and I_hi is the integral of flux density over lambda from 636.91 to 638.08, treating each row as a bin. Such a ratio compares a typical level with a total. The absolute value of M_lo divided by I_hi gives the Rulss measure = 0.86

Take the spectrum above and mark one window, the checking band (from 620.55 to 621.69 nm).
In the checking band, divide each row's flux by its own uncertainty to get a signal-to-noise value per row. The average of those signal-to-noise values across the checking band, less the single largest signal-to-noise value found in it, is -1.82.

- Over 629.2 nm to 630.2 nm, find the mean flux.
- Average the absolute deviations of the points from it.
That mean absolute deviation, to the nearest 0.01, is 0.41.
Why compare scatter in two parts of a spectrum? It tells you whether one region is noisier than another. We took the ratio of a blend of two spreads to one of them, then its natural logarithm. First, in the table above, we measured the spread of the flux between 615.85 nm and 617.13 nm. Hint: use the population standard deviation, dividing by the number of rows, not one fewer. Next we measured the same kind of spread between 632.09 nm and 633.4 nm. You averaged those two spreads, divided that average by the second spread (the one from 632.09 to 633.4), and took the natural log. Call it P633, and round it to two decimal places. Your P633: 0.15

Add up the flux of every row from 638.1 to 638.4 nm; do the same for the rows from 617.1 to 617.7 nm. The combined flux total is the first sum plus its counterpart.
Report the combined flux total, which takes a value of 31.1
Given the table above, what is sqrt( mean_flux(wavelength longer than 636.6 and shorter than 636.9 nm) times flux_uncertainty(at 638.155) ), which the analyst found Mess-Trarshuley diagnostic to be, 1.272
